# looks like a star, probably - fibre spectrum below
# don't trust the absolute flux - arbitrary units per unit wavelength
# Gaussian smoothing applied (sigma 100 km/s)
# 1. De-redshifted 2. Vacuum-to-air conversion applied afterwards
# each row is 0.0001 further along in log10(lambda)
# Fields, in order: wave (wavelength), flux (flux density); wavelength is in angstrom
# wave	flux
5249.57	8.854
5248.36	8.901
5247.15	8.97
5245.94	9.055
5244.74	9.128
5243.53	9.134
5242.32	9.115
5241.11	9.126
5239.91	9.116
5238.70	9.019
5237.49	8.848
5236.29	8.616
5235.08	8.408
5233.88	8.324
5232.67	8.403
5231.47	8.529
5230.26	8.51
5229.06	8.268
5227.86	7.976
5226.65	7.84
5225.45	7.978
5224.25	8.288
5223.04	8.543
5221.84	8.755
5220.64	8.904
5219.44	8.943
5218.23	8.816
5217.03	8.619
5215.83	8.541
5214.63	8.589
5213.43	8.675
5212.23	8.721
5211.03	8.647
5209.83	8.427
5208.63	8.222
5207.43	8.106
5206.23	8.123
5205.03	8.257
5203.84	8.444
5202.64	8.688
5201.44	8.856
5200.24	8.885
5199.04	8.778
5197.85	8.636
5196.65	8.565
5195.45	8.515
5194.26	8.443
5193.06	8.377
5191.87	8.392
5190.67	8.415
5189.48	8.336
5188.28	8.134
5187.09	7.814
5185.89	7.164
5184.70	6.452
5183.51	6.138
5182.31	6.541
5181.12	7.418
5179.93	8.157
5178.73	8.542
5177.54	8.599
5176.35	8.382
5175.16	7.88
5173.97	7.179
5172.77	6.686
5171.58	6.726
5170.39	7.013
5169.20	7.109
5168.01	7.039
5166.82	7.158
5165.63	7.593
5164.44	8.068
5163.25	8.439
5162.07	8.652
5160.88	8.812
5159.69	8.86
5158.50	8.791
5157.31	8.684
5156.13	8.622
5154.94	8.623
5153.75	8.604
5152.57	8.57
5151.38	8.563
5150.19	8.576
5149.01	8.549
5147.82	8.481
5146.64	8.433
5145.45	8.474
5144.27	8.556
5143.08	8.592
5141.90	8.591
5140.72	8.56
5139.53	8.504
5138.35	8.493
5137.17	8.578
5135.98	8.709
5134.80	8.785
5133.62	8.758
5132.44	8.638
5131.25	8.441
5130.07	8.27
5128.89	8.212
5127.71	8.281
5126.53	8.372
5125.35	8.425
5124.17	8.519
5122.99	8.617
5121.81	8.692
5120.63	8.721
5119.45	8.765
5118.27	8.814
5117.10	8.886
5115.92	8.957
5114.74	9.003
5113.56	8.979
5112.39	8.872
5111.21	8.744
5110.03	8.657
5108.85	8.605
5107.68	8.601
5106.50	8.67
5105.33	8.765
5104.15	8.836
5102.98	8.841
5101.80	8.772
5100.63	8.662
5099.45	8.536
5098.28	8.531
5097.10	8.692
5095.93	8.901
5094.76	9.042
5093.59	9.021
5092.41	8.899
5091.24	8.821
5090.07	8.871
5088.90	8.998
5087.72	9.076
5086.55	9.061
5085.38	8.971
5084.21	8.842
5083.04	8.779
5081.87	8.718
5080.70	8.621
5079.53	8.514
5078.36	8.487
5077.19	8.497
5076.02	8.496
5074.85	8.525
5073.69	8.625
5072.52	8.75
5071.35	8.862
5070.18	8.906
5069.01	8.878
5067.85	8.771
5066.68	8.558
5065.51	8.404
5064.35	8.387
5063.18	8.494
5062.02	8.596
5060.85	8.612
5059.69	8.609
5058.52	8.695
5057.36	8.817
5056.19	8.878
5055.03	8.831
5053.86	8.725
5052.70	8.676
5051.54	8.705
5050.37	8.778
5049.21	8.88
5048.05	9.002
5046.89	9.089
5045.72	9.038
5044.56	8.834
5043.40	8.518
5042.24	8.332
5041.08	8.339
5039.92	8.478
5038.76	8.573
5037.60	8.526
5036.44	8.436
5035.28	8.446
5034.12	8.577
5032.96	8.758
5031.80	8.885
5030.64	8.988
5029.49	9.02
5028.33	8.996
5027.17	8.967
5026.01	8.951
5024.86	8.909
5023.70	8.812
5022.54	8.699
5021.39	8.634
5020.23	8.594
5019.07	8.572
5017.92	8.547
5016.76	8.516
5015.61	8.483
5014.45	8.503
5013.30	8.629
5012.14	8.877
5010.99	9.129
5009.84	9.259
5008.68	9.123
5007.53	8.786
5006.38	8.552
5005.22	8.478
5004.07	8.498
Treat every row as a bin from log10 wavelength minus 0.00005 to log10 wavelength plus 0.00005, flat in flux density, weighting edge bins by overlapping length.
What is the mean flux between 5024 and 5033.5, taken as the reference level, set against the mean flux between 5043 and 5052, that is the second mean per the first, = 0.99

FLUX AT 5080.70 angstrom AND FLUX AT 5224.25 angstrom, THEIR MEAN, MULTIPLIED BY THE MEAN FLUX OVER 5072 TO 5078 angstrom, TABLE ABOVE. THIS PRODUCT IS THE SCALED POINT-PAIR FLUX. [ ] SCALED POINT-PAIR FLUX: 72.5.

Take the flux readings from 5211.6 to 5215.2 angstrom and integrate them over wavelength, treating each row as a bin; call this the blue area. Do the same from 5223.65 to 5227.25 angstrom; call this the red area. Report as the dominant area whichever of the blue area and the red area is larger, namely 31.2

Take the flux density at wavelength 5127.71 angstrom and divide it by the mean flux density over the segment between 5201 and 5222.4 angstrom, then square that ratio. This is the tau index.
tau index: 0.93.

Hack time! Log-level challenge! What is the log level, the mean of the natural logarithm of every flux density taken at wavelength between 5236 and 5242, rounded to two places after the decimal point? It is 2.19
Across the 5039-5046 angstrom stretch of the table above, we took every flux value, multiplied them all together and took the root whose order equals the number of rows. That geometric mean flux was 8.59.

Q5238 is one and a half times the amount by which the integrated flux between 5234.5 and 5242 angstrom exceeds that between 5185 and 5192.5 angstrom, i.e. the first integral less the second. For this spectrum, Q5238 10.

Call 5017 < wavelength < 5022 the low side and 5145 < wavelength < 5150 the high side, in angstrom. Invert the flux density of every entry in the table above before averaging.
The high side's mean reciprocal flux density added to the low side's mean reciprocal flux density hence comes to 0.234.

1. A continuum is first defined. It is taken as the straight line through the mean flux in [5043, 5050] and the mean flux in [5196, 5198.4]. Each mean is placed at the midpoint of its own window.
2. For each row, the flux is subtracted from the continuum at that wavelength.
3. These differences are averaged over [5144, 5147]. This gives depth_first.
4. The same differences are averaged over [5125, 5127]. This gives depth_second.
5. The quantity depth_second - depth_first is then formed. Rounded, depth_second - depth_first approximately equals 0.13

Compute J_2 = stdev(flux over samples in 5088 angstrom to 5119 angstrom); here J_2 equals 0.15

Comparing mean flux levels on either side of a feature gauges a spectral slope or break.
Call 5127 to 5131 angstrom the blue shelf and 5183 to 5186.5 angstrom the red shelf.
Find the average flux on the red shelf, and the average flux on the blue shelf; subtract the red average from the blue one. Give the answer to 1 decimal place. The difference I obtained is 1.7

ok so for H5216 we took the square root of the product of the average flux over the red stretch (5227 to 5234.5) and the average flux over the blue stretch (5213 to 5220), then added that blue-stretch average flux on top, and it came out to 17.2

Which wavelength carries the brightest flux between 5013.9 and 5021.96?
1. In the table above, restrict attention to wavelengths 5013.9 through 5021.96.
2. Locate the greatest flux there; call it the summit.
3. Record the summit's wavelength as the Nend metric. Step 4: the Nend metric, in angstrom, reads 5021.39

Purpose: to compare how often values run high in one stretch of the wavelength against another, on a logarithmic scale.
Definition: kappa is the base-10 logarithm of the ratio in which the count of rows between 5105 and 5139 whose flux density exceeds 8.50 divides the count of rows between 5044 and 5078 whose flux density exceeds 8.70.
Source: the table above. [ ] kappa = -0.14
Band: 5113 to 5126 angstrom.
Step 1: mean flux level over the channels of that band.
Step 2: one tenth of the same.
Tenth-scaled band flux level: 0.876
